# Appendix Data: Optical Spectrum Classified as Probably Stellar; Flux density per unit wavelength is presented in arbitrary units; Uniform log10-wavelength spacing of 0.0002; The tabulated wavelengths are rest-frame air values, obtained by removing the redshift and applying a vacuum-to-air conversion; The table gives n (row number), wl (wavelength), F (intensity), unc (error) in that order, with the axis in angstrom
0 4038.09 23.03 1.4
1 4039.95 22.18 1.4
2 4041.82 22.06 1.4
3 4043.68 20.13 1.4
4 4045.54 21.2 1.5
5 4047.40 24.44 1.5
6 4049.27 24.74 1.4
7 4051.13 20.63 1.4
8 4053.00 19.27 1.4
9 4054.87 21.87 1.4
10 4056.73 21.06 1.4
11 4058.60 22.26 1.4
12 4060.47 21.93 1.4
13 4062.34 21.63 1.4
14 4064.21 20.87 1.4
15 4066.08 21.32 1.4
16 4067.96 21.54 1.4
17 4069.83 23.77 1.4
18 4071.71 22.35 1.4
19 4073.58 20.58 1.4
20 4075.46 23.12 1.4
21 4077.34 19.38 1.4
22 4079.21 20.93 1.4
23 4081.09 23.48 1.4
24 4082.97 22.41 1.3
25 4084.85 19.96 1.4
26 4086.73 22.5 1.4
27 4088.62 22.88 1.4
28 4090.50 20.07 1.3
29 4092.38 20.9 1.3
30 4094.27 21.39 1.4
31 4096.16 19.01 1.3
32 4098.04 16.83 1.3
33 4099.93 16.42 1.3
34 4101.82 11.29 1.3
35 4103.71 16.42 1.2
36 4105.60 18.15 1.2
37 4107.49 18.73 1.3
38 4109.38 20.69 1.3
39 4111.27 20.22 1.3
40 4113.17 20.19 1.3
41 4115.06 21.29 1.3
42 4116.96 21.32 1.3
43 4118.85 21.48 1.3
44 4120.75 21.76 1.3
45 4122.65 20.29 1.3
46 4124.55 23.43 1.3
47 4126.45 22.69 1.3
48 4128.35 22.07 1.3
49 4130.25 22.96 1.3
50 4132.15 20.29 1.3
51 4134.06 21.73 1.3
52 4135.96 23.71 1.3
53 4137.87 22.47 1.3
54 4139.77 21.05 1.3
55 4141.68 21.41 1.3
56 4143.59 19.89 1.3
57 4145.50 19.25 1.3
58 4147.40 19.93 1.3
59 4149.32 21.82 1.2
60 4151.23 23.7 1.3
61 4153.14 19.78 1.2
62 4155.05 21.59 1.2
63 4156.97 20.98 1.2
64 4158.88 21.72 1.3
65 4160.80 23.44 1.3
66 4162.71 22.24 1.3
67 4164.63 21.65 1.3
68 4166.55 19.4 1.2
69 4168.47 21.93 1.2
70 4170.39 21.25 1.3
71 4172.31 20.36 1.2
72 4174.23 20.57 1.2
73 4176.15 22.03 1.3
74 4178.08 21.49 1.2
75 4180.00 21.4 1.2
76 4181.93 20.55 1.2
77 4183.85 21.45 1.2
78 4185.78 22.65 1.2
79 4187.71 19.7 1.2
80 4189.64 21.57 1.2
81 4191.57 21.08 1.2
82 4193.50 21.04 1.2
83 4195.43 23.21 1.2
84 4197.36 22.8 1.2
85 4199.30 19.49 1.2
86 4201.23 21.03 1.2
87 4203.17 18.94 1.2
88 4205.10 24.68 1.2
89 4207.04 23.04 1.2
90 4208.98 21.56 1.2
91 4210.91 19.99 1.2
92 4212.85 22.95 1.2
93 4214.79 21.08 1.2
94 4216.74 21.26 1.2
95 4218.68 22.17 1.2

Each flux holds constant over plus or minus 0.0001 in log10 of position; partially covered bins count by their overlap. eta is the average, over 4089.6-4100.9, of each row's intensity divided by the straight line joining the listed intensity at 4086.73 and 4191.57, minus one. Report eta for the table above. -0.15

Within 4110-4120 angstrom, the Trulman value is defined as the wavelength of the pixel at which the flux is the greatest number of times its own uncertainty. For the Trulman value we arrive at 4118.85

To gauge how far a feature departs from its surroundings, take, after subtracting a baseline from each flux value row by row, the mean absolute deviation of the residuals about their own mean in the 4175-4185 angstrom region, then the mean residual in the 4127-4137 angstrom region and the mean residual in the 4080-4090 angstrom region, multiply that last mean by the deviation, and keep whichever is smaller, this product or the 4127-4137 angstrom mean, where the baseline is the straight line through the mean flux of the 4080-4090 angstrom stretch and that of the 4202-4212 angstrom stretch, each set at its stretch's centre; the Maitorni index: 0.00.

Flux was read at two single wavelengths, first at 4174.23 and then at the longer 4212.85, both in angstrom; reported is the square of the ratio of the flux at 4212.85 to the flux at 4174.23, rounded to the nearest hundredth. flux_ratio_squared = 1.24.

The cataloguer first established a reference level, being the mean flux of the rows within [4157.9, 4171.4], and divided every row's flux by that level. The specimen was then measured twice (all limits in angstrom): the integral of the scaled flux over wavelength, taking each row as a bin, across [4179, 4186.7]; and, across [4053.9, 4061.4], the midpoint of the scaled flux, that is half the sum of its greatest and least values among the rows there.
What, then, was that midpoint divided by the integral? 0.131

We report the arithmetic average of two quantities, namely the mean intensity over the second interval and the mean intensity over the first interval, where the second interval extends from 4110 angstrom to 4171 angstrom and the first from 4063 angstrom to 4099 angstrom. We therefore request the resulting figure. 21.3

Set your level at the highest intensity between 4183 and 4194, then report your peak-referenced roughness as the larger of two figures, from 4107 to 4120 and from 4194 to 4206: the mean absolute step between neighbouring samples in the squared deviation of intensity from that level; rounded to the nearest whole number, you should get 8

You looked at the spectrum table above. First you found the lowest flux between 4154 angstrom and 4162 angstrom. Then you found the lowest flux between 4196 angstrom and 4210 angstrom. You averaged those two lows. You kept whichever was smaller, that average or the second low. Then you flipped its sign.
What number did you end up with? -18.9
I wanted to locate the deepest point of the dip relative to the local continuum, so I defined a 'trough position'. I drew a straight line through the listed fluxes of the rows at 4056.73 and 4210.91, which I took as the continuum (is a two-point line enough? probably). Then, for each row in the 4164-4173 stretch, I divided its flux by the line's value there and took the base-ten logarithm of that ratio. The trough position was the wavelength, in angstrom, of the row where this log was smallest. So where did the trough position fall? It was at 4166.55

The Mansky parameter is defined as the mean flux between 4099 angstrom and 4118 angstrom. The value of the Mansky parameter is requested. 18.5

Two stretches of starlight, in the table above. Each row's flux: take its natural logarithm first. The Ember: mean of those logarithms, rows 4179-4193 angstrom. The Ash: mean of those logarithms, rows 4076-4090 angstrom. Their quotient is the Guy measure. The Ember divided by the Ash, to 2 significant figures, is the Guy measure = 0.99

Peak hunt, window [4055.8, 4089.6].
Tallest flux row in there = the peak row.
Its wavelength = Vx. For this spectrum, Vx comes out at 4069.83 angstrom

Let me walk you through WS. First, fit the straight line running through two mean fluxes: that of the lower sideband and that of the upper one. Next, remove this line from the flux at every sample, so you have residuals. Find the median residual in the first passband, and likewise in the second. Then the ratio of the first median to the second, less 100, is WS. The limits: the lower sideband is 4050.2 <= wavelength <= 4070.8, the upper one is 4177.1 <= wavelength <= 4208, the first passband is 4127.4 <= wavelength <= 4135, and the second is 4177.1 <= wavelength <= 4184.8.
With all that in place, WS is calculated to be -105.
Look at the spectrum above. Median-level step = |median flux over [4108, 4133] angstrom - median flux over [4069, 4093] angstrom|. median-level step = 1.0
